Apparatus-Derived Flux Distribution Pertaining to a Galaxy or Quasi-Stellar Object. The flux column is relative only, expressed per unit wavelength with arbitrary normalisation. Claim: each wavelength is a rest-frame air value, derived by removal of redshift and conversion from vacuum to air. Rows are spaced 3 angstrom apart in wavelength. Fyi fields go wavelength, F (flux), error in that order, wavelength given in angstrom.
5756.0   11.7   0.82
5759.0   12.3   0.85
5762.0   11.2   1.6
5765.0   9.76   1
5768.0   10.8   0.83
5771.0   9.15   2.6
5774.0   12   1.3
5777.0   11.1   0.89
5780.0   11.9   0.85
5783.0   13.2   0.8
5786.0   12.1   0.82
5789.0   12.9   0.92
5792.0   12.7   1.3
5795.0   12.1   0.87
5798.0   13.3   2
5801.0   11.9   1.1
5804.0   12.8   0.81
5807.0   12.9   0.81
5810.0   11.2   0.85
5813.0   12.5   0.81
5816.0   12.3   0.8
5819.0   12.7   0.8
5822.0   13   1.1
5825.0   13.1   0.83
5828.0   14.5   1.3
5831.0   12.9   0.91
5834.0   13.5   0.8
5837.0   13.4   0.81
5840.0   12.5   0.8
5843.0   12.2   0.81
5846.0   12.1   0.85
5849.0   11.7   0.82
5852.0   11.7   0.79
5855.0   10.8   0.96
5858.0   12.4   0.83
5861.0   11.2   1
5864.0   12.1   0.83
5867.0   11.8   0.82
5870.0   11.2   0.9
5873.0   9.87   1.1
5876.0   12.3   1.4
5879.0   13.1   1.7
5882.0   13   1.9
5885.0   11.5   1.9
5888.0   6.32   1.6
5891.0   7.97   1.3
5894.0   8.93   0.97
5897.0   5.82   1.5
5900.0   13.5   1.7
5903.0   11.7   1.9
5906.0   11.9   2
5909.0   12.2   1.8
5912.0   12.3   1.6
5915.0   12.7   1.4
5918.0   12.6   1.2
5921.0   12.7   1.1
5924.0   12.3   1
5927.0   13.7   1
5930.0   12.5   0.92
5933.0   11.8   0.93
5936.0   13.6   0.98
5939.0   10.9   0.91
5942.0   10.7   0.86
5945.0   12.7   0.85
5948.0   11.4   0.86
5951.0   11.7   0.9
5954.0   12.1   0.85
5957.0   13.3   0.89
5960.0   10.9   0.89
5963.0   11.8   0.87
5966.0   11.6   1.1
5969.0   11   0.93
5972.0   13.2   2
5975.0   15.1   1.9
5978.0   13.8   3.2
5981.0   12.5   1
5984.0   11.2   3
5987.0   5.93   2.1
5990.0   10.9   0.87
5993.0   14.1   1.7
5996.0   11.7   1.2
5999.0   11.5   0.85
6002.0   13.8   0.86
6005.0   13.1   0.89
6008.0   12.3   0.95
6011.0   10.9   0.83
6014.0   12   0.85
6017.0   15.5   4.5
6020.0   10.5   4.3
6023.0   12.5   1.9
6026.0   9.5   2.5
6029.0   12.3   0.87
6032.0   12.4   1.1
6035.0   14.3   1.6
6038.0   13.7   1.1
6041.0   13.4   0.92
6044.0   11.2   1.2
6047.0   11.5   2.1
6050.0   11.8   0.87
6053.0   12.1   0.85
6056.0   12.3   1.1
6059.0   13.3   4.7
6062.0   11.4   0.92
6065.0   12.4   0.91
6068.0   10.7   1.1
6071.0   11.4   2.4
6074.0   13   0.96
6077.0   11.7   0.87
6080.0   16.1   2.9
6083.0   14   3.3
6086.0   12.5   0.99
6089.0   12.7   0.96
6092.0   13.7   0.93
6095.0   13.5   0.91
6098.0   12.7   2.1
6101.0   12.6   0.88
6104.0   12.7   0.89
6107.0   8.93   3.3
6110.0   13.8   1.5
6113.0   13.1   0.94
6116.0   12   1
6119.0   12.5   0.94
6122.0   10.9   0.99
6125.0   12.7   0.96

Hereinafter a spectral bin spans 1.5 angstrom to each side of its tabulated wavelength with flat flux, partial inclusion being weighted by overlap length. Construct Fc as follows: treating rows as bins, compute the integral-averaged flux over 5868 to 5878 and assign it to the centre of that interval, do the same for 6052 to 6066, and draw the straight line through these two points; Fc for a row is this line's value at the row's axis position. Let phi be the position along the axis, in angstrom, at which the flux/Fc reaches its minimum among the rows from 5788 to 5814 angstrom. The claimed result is 5810.0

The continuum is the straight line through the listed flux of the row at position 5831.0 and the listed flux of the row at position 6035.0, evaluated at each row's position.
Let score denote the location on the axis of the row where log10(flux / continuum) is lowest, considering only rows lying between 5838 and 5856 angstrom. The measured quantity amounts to 5855.0 angstrom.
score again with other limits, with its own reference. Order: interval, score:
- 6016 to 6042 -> 6026.0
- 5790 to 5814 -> 5810.0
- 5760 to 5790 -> 5771.0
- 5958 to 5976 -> 5960.0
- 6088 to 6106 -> 6101.0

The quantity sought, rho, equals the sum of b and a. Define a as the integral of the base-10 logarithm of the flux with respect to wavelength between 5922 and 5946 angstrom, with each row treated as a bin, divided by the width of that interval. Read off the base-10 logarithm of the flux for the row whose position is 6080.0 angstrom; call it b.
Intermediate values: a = 1.09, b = 1.21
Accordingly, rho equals 2.29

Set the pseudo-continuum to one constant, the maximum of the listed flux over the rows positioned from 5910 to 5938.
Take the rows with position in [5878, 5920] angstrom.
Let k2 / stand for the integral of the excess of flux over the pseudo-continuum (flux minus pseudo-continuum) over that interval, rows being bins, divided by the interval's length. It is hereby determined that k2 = -2.74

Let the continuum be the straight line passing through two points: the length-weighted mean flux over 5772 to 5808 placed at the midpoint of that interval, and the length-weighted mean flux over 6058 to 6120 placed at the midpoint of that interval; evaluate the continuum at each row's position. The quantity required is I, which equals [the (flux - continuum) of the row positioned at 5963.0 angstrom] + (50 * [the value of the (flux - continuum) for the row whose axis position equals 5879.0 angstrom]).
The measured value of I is 33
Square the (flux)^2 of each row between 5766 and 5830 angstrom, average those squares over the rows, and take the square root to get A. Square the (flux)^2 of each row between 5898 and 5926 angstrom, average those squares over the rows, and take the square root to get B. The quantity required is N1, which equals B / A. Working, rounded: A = 154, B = 155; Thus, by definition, 1.01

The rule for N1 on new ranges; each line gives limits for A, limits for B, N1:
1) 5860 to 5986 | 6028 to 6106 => 1.13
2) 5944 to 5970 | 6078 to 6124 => 1.20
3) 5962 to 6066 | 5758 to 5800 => 0.91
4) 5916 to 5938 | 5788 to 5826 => 0.97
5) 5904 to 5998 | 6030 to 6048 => 1.09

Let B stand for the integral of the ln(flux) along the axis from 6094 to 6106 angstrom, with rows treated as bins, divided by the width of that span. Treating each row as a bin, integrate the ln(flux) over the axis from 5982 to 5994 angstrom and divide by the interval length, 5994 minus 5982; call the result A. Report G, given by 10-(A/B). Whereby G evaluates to 9.09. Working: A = 2.30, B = 2.54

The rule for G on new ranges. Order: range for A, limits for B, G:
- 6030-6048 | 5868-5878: 8.95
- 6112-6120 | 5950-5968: 8.98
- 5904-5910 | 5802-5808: 9.02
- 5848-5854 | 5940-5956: 9.00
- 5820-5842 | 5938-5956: 8.95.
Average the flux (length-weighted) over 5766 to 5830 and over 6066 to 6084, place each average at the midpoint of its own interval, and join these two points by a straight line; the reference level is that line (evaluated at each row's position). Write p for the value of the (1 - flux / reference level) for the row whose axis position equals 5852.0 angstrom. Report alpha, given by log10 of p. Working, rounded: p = 0.05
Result -1.26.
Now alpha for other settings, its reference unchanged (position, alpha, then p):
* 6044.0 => -0.92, 0.12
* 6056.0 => -1.46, 0.03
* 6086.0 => -1.64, 0.02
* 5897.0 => -0.27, 0.53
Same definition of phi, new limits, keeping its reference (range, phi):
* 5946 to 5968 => 5960.0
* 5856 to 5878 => 5873.0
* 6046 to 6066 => 6062.0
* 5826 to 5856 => 5855.0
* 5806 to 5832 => 5810.0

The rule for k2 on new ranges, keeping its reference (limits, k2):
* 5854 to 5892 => -2.61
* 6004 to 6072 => -1.51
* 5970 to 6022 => -1.47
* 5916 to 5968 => -1.57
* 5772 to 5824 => -1.34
